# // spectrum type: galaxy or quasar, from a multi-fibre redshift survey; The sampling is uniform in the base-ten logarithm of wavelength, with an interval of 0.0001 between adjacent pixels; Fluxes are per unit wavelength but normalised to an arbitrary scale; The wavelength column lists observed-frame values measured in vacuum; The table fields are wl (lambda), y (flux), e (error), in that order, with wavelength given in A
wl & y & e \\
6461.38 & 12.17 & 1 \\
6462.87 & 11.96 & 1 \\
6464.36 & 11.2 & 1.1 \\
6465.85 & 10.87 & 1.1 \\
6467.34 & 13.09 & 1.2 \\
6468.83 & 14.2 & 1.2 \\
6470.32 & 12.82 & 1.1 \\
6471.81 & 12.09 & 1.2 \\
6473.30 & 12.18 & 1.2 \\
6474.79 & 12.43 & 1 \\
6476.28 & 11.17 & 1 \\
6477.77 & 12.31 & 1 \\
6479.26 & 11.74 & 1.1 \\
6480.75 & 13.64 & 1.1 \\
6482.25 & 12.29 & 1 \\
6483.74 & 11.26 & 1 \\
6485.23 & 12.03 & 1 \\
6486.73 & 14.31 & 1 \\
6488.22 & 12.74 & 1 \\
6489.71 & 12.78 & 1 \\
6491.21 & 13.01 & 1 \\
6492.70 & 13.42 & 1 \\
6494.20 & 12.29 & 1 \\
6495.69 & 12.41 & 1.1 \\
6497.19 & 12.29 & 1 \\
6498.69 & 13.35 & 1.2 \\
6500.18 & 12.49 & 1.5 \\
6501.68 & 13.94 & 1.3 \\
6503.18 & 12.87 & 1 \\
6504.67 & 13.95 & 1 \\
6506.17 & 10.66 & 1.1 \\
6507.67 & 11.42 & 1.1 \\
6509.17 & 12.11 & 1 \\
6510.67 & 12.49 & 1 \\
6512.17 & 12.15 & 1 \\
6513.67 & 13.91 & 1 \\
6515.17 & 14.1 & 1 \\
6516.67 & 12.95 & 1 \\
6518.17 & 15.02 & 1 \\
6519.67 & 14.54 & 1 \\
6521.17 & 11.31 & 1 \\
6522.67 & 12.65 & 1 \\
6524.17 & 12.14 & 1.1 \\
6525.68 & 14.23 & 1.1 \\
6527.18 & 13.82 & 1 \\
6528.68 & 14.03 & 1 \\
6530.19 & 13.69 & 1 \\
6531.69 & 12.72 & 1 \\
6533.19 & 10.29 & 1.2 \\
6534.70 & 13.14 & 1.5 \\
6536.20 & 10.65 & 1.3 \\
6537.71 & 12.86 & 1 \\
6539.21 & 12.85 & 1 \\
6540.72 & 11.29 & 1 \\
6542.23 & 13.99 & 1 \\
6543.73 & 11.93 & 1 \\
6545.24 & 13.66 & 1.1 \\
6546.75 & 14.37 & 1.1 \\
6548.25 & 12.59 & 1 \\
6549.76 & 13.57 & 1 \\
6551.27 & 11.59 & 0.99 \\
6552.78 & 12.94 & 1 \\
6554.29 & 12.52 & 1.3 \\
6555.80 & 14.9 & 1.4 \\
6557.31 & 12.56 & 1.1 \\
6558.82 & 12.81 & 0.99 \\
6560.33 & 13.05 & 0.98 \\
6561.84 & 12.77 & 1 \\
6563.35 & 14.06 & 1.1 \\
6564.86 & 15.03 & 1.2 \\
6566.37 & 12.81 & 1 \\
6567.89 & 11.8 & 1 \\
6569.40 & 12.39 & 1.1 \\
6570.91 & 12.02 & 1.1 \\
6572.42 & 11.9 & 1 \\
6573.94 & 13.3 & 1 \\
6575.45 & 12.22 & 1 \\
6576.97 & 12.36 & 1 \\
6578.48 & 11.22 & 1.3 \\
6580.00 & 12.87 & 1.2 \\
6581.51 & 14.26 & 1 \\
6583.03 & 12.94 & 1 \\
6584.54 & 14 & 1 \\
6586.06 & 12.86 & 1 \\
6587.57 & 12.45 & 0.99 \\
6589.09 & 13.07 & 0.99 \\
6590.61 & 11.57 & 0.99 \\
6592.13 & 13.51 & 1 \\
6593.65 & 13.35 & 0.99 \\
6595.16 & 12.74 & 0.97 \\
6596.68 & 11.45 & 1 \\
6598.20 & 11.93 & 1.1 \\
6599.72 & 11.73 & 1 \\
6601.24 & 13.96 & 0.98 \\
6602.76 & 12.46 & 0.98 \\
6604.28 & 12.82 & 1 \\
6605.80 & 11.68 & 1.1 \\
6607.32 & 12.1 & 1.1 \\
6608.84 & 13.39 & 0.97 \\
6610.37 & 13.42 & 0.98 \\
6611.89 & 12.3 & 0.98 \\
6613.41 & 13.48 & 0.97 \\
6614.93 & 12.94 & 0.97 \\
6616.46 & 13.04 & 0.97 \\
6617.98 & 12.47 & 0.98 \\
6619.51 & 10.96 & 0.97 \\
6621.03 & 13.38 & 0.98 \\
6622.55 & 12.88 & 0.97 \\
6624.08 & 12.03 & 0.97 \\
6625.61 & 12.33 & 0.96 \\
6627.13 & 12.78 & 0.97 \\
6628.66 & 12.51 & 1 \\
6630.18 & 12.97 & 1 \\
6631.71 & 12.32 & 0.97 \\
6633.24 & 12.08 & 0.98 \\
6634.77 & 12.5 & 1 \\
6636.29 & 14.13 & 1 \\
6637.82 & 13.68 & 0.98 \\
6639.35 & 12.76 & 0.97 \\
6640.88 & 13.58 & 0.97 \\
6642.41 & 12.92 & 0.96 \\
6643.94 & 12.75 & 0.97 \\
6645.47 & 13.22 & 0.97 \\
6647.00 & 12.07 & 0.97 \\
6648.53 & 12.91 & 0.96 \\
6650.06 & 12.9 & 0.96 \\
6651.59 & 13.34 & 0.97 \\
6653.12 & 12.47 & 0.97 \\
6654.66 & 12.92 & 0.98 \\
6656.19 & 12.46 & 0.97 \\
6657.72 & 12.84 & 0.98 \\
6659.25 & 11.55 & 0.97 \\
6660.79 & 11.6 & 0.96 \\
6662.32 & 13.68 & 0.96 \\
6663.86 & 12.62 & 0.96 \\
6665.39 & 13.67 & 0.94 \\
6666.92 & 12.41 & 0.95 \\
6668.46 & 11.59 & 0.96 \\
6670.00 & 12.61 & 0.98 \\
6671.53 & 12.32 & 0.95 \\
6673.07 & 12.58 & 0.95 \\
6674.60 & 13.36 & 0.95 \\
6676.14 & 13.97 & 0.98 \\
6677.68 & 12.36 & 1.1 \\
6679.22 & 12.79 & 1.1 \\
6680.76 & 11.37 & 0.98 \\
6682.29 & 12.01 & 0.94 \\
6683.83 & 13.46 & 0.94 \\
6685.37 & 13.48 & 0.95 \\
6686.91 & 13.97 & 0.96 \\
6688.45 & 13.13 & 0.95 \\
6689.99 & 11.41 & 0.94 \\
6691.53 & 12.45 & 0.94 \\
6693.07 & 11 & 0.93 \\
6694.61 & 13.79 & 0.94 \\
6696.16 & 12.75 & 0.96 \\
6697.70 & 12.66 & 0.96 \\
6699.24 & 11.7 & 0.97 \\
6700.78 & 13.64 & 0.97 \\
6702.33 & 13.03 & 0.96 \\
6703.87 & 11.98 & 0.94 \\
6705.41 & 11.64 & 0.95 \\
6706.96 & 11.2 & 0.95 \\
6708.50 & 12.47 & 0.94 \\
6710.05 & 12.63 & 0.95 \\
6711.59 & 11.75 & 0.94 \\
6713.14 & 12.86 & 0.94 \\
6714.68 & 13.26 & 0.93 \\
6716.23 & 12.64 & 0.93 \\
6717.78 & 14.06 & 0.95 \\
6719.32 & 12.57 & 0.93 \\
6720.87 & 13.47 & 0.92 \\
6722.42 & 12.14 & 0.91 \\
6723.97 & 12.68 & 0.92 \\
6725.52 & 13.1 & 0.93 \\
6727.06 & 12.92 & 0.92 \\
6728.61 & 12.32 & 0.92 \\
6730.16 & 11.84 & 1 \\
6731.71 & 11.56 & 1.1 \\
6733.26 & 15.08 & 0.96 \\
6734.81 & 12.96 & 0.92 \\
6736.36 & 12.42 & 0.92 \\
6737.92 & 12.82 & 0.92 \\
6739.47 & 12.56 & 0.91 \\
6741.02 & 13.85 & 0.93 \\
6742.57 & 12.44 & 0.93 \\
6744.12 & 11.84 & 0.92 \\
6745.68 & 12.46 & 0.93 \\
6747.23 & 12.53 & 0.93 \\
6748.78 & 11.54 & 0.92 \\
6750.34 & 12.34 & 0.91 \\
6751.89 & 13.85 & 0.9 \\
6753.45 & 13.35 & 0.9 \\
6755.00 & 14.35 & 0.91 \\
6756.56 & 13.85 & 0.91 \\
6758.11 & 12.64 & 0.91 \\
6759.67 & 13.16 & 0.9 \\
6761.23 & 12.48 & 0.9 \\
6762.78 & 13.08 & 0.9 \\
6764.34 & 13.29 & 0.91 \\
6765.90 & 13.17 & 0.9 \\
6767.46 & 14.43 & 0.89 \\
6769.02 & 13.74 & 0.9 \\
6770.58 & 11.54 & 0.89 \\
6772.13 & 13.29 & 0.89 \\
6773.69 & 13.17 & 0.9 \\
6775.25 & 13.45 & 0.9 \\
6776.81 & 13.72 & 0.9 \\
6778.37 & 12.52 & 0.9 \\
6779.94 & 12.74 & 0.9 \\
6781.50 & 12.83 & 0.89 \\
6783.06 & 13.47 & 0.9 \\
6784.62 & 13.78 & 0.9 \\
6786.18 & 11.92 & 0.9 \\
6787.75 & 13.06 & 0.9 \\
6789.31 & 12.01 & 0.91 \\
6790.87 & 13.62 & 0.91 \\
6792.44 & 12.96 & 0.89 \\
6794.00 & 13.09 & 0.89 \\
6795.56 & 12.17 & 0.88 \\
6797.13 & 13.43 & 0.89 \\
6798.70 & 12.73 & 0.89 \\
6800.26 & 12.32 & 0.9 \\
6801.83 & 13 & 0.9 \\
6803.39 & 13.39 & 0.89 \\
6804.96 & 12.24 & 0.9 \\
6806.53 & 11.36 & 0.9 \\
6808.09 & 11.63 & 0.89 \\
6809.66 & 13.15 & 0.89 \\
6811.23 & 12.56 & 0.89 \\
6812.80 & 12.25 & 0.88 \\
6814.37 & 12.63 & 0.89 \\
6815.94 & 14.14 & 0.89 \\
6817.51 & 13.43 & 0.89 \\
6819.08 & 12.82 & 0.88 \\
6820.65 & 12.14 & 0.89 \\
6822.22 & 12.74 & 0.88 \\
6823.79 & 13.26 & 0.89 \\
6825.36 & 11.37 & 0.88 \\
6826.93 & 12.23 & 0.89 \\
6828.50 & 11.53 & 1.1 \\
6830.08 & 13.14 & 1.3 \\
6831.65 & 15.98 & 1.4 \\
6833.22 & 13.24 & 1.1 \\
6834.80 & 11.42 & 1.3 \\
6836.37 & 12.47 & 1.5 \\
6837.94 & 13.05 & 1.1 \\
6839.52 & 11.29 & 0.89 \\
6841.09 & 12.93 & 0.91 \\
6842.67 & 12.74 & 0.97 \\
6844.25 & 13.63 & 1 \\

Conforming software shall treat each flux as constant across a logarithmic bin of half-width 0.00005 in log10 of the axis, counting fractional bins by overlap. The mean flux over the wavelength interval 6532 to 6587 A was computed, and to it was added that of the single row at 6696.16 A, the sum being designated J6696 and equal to 25.5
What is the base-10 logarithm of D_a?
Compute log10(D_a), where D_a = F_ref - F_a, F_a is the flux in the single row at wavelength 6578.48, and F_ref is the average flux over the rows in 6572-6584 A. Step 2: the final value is 0.2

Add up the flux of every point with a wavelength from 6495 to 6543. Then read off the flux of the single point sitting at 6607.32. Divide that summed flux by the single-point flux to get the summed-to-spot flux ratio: 34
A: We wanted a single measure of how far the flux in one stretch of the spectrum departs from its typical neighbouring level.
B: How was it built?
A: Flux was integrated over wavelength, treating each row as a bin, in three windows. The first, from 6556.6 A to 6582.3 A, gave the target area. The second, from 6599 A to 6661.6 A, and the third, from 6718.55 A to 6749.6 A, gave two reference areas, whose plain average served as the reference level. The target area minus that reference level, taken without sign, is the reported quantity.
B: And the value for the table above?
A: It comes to 265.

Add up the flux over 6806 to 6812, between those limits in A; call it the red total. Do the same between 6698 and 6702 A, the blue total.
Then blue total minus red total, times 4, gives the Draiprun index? -93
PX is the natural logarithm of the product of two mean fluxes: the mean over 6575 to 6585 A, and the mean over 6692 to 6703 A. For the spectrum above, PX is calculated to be 5.09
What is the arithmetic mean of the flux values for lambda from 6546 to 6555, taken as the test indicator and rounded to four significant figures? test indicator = 12.93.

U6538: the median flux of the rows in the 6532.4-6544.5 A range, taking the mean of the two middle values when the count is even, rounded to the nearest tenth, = 12.4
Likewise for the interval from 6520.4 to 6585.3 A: 12.8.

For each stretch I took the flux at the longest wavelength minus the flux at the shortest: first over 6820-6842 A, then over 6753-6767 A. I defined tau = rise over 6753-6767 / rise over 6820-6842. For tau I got -0.2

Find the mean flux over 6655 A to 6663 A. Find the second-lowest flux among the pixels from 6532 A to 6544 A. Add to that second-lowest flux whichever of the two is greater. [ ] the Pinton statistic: 23.1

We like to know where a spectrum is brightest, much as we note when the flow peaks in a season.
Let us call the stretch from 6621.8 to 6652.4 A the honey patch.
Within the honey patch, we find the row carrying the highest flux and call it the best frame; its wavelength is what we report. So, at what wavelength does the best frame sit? 6636.29 A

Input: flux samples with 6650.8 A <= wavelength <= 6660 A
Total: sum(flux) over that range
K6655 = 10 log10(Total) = 18.78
